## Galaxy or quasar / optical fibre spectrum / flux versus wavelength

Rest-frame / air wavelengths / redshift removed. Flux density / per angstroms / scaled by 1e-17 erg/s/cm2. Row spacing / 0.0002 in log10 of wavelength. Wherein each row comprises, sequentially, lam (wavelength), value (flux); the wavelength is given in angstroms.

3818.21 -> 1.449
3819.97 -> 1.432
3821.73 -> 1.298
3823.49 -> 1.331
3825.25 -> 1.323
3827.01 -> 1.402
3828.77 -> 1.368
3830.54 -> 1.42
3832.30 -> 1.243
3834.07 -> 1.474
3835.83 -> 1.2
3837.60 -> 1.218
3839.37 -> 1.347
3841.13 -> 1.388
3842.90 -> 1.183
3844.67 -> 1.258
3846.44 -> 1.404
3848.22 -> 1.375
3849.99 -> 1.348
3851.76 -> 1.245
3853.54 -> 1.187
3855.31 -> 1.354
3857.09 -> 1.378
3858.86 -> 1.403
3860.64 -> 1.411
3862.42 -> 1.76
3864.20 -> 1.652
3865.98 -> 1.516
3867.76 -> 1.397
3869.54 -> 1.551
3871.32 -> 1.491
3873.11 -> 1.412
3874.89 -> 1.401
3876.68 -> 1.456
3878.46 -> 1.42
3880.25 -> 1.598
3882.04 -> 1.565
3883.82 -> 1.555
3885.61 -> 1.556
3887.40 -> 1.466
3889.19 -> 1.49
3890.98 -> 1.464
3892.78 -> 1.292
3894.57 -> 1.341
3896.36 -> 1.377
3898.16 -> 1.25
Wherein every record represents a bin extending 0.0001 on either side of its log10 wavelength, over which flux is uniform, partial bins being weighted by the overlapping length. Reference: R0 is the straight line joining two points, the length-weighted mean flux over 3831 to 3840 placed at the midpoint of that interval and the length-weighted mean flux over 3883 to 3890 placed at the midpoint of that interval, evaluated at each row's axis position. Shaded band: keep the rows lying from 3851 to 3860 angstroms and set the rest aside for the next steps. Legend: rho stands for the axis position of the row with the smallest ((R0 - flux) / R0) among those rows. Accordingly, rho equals 3858.86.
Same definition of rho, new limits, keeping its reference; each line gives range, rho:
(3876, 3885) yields 3880.25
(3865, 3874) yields 3869.54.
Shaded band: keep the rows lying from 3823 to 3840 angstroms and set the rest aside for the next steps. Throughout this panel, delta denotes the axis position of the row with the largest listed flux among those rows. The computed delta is 3834.07 angstroms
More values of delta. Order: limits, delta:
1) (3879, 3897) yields 3880.25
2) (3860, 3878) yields 3862.42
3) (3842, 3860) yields 3846.44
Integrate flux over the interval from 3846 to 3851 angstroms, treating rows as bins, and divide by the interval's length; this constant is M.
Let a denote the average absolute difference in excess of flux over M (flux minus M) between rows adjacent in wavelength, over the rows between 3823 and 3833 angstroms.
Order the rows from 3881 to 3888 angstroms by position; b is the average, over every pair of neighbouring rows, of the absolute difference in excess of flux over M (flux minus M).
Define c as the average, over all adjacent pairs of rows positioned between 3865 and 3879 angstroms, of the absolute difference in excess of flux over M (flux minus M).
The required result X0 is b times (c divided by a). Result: 0.035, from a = 0.070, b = 0.03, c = 0.073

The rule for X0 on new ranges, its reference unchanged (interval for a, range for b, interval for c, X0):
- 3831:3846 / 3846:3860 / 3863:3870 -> 0.061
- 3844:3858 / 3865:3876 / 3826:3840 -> 0.140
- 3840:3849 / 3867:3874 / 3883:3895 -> 0.052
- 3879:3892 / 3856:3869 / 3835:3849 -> 0.372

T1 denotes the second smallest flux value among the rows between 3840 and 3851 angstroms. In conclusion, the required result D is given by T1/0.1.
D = 12.6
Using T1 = 1.258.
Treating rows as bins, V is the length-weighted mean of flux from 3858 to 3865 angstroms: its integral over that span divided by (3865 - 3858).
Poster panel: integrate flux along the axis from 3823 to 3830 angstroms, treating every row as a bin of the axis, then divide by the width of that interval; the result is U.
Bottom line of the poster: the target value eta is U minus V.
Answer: -0.19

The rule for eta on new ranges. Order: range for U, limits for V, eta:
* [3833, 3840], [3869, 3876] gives -0.15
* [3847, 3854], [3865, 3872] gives -0.19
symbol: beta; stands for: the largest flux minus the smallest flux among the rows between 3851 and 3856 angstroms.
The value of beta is 0.167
